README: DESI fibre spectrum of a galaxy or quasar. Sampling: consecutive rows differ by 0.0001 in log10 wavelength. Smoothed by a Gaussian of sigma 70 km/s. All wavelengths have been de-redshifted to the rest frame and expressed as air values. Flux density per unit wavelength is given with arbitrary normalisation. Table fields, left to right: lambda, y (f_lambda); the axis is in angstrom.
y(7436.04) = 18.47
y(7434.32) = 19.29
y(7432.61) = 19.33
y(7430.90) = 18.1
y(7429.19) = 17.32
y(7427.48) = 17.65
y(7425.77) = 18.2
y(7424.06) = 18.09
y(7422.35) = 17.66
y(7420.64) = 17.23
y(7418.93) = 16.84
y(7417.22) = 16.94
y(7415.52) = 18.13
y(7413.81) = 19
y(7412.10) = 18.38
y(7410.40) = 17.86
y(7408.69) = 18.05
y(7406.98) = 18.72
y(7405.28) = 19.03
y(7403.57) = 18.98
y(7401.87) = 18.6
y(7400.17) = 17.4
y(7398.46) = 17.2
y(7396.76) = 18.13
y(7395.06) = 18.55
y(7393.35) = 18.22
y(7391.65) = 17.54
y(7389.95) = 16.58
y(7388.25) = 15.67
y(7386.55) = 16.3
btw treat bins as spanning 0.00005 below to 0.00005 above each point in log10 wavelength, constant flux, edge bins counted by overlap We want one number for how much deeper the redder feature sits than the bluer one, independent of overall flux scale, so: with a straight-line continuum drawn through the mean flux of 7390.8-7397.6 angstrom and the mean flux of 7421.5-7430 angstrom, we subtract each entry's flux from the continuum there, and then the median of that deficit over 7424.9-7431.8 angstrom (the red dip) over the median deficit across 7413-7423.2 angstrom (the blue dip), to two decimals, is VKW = -0.33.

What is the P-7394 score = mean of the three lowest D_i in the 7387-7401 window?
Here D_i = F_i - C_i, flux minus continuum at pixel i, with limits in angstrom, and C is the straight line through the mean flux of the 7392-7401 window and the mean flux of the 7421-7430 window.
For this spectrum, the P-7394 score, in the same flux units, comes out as -1.4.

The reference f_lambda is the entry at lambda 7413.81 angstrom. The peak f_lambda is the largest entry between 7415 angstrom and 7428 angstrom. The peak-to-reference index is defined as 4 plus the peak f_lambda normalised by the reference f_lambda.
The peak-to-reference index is 4.96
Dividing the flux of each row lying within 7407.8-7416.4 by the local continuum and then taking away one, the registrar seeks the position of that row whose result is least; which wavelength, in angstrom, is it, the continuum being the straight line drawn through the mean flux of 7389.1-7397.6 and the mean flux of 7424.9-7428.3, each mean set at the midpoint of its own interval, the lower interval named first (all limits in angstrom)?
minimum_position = 7410.40 angstrom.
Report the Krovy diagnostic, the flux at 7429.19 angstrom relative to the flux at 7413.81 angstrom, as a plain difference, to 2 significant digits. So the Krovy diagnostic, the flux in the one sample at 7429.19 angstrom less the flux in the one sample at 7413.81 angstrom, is -1.7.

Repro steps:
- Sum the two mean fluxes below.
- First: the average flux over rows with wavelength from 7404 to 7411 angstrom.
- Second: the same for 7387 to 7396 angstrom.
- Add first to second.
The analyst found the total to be 35.7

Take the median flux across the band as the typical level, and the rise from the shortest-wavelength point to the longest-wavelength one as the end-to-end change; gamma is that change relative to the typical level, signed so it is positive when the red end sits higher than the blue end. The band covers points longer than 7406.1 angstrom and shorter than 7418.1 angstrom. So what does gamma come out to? -0.10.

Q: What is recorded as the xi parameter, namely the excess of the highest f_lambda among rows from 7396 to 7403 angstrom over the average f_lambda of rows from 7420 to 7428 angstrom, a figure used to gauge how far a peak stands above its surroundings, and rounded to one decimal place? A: 0.8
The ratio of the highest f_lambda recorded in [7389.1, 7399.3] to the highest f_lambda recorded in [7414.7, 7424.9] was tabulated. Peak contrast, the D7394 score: 1.02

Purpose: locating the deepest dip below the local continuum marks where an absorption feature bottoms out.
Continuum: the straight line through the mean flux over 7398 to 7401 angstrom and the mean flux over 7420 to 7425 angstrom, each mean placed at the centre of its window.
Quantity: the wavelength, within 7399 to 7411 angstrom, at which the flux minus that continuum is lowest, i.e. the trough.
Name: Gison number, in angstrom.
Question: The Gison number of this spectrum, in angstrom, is 7400.17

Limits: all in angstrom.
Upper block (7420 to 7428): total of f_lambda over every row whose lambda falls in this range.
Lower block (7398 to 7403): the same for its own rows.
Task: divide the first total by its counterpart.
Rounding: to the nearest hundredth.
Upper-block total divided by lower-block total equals 1.67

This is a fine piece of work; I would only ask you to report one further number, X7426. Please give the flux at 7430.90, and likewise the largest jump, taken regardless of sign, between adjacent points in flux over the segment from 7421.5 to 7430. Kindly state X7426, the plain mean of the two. 9.3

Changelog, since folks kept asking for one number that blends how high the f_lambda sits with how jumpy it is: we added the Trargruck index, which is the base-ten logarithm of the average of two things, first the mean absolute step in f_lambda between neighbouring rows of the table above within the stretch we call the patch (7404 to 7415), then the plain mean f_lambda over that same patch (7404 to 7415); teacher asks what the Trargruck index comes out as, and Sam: 0.977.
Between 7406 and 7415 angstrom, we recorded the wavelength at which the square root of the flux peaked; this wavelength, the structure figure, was 7413.81 angstrom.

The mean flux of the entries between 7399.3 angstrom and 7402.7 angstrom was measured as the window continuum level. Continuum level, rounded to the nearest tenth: 18.0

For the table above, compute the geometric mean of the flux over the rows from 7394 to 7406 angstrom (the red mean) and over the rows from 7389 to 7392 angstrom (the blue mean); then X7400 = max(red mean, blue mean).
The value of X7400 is 18.3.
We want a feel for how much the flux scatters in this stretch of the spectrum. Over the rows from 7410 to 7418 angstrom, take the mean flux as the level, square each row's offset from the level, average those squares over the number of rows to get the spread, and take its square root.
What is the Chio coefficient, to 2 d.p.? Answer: 0.68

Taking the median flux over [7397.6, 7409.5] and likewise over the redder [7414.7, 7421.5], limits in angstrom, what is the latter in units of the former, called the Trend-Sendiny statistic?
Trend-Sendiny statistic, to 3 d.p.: 0.919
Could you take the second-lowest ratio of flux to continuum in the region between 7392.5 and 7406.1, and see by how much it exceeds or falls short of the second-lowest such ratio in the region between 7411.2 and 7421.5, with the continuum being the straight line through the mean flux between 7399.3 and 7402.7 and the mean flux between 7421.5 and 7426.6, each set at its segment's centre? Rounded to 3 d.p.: 0.025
